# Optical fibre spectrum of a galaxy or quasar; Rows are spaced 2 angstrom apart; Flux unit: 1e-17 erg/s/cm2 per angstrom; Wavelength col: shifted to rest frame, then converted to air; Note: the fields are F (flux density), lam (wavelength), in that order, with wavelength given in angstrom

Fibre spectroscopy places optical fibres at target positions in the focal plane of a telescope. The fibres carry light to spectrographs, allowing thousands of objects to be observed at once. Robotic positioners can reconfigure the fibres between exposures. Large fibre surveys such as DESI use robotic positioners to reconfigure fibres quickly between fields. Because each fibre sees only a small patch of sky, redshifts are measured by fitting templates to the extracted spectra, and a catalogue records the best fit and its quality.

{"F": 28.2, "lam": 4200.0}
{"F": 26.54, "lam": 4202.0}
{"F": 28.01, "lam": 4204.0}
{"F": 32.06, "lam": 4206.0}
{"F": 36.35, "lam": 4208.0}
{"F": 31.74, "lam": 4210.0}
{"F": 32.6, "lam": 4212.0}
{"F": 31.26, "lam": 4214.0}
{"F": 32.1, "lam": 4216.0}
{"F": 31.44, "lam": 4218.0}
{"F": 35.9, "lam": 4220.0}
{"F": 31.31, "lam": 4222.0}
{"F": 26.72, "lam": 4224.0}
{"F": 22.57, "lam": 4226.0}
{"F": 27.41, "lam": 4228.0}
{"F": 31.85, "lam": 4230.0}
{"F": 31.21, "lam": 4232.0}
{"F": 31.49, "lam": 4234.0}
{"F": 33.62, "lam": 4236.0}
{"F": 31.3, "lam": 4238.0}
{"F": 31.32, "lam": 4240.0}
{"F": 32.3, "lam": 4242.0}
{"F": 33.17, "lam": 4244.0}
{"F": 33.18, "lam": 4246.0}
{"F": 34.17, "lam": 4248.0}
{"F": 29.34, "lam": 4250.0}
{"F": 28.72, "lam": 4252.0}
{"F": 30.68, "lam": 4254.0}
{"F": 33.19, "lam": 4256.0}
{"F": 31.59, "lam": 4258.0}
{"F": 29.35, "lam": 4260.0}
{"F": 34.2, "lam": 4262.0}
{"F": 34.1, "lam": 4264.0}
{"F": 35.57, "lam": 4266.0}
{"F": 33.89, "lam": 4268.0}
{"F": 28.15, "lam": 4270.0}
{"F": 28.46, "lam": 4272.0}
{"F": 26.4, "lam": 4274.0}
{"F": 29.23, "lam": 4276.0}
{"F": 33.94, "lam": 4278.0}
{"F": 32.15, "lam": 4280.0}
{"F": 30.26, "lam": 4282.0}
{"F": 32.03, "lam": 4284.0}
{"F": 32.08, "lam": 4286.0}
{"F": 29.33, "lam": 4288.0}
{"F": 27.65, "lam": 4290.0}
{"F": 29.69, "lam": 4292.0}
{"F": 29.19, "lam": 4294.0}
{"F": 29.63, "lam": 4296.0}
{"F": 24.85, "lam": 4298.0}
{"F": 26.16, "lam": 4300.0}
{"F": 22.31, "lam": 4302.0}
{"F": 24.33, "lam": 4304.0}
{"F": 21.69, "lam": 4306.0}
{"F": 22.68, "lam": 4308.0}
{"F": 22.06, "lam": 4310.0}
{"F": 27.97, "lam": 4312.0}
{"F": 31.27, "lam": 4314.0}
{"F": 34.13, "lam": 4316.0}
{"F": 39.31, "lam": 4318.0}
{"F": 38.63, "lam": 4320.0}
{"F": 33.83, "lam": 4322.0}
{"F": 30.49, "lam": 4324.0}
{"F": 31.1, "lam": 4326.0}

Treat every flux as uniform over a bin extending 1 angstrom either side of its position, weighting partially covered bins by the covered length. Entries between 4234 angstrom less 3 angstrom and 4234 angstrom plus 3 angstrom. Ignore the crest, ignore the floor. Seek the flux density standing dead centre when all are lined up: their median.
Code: 31.5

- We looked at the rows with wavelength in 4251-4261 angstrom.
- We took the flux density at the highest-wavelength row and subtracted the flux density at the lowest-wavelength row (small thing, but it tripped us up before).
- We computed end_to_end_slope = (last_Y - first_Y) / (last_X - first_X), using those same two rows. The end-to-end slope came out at 0.1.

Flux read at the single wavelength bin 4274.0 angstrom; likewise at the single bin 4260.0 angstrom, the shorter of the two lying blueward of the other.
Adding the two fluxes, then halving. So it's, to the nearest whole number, 28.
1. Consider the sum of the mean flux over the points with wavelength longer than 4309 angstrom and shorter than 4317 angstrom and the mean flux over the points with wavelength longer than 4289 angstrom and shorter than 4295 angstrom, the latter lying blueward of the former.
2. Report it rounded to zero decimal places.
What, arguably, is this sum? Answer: 58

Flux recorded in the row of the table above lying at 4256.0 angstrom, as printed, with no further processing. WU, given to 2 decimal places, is 33.19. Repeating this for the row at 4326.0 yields 31.10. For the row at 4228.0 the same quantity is 27.41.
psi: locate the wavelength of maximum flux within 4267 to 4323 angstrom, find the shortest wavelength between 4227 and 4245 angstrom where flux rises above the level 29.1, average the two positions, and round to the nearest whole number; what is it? 4274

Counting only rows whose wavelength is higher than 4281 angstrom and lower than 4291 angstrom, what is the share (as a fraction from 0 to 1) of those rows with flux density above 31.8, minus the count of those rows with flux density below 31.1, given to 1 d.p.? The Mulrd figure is -2.6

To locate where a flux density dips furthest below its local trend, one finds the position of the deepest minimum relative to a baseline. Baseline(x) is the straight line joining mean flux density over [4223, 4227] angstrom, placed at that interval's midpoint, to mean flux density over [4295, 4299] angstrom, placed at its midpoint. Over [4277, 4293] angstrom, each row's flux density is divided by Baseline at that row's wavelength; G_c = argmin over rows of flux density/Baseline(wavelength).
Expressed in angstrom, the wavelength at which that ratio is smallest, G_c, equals 4290.0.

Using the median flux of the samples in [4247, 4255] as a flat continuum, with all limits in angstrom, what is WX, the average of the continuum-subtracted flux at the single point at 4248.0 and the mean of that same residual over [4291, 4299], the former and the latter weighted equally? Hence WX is 1.2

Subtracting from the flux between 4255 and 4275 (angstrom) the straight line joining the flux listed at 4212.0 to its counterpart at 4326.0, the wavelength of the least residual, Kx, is 4274.0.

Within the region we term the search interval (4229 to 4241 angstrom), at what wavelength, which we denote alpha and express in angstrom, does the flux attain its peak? 4236.0 angstrom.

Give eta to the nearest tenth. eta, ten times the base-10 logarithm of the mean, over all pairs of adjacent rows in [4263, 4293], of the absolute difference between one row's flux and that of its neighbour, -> 3.4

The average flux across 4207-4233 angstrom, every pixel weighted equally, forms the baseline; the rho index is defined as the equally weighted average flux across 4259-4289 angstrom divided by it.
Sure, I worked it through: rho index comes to 1.01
